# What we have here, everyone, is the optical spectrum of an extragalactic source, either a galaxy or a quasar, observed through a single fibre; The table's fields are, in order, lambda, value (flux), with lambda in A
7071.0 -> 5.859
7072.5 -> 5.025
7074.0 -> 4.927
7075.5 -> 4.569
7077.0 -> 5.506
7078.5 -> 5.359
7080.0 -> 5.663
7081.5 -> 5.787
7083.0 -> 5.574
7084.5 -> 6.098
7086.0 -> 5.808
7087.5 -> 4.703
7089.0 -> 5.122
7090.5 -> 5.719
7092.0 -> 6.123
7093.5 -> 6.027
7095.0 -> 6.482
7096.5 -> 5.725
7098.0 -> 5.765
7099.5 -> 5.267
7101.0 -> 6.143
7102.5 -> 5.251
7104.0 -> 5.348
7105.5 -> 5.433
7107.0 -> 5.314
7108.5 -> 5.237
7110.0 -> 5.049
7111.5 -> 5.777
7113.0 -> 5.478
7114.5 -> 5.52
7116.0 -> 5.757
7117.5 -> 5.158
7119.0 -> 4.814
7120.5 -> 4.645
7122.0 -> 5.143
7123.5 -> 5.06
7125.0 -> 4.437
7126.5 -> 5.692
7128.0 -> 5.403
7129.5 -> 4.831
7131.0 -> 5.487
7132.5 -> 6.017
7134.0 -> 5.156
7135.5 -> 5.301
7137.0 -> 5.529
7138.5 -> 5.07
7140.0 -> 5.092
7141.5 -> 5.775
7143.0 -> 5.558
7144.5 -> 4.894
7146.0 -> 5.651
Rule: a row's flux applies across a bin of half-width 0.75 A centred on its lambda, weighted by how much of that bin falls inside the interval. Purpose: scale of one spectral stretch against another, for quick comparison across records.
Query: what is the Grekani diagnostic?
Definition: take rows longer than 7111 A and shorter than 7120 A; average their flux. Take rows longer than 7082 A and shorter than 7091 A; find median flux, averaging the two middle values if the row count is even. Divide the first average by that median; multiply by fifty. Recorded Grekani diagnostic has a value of 48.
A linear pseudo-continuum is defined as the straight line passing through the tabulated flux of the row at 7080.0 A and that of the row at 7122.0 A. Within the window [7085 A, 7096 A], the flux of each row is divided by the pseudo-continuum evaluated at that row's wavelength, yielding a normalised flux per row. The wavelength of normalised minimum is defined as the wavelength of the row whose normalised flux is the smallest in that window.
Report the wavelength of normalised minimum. 7087.5 A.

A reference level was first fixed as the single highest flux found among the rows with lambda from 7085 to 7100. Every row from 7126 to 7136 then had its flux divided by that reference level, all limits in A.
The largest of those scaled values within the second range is 0.93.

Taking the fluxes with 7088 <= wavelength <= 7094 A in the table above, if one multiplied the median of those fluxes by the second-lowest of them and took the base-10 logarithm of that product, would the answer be 1.53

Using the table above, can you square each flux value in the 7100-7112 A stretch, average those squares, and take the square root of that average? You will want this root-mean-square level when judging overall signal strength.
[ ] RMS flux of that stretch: 5.45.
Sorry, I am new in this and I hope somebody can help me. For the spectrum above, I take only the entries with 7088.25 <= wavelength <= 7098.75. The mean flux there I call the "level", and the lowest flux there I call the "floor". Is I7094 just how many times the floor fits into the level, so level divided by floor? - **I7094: 1.14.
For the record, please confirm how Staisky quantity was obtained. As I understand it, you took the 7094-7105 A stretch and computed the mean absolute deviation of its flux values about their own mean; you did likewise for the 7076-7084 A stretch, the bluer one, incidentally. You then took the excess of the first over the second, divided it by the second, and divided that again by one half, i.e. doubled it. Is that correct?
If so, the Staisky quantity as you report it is 4.2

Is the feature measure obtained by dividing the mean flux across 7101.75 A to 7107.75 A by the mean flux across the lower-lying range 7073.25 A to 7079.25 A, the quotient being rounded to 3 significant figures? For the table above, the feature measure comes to 1.05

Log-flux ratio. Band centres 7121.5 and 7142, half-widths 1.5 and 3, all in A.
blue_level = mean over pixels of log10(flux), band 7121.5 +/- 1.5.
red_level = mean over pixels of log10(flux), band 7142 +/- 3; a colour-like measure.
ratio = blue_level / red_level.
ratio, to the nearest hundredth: 0.95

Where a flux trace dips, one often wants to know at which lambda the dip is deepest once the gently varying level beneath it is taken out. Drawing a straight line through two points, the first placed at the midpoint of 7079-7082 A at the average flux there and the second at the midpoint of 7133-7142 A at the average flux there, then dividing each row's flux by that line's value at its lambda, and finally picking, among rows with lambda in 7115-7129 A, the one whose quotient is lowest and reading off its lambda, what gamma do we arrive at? 7125.0 A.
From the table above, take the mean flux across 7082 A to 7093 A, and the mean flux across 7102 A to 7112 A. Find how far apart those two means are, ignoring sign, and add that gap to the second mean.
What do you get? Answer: 5.6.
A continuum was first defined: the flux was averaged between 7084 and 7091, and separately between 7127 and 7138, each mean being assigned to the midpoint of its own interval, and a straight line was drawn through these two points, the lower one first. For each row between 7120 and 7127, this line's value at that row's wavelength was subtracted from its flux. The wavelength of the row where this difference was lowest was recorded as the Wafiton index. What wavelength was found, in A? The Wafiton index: 7125.0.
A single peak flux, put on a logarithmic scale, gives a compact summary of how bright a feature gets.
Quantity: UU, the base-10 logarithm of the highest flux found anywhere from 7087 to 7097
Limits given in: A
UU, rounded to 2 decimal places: 0.81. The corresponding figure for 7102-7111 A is 0.74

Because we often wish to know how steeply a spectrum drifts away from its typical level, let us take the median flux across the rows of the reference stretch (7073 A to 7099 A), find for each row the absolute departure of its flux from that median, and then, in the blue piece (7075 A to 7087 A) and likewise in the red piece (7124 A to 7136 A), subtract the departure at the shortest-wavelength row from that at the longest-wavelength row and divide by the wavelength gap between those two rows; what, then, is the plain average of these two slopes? -0.092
